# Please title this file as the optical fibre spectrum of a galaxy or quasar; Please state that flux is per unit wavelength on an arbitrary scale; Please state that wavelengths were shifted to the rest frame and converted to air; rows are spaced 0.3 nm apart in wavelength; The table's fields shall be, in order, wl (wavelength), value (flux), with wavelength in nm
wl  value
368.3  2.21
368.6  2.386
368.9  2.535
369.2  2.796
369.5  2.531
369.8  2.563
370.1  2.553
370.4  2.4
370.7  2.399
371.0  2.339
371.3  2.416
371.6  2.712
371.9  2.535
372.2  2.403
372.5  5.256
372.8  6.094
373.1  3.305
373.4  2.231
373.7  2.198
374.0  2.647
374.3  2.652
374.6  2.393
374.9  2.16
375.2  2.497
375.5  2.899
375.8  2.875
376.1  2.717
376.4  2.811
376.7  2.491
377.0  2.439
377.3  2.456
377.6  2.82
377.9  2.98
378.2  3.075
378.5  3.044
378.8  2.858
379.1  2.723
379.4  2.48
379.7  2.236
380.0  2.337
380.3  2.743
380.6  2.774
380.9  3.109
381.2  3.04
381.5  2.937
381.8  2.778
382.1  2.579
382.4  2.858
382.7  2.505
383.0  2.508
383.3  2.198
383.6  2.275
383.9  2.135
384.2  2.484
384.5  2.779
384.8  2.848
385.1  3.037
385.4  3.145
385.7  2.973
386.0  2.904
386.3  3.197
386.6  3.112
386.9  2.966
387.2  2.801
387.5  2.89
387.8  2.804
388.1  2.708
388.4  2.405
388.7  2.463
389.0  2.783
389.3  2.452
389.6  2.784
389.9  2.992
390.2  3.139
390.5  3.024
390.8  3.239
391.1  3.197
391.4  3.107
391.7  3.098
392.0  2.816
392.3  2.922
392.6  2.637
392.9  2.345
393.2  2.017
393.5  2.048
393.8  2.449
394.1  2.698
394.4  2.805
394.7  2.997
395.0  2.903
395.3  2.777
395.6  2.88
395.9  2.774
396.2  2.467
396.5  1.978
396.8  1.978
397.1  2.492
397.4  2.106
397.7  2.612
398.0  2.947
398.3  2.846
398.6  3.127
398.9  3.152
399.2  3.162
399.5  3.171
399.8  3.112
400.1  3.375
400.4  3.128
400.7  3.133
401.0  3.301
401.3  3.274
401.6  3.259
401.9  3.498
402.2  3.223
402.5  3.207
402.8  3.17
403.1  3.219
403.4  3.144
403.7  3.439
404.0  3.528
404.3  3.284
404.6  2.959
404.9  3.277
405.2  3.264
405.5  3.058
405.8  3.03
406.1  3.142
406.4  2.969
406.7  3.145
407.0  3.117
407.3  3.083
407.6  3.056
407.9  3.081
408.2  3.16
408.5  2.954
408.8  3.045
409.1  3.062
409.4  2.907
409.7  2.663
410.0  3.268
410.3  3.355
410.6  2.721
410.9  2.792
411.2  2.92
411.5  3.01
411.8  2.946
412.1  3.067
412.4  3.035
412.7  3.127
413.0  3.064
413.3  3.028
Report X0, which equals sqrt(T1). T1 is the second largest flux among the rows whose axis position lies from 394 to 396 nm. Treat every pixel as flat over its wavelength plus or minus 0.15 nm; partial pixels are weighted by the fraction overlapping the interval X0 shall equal 1.70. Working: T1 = 2.903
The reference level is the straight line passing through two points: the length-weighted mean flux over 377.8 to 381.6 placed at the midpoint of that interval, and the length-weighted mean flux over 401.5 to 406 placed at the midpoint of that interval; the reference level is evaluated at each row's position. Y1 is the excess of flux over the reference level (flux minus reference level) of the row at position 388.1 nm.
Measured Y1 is -0.24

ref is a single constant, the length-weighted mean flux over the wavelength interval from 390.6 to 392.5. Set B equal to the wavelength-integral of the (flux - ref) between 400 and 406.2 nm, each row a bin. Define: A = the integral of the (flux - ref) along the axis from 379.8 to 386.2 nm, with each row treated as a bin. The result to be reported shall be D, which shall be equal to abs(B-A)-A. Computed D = 5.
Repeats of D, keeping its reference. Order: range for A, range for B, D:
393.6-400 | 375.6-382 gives 2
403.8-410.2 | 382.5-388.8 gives 2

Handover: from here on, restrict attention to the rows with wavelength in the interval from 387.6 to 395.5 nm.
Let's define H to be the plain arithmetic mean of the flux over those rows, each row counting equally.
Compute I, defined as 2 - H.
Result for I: -0.8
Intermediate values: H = 2.75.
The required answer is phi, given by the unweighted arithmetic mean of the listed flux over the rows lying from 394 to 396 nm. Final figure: 2.83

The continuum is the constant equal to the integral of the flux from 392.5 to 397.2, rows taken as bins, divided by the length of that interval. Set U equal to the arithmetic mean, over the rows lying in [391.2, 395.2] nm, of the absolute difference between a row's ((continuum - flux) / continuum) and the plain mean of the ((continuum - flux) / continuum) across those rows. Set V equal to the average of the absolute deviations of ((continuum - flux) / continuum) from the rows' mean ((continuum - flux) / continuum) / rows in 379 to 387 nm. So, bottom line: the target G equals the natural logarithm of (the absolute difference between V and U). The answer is -4.4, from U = 0.12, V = 0.105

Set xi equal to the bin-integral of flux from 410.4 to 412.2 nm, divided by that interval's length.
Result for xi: 2.92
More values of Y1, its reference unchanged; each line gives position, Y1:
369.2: 0.20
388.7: -0.49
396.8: -1.13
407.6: -0.25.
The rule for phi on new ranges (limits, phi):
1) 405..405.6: 3.16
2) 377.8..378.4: 3.03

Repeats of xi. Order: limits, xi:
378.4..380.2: 2.60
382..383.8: 2.47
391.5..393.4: 2.64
